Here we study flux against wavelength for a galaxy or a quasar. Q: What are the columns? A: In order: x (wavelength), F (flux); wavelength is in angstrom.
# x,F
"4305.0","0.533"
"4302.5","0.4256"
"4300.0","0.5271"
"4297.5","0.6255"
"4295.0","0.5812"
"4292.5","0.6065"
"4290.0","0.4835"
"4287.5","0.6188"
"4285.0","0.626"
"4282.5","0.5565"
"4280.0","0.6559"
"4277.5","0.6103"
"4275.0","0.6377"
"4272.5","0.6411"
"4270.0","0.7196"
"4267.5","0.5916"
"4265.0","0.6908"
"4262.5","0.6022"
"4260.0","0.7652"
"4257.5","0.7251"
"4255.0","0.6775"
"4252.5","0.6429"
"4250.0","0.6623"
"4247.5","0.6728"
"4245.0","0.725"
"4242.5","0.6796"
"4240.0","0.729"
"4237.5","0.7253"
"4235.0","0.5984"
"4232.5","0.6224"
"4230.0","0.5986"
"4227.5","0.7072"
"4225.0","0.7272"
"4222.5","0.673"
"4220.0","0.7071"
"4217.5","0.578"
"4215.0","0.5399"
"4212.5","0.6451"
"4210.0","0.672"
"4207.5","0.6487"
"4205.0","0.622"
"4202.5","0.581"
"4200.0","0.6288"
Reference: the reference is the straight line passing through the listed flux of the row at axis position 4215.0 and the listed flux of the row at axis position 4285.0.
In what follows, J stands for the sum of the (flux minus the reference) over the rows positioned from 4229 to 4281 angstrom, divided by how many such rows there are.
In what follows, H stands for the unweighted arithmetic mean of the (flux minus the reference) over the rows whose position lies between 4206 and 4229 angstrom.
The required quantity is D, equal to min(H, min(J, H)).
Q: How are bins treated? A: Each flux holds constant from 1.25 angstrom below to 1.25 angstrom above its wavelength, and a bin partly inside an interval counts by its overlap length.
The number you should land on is 0.08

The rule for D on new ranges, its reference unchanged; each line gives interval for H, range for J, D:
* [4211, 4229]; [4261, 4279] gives 0.03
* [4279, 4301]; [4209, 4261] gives -0.05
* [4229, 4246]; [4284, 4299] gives -0.04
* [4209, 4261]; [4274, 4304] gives -0.05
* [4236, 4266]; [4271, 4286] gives 0.00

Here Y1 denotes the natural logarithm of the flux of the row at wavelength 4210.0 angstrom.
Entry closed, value -0.40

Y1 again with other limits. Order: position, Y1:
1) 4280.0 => -0.42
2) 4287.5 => -0.48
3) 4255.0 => -0.39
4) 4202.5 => -0.54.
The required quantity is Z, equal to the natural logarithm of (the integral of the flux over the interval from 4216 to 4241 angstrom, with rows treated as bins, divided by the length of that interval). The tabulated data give -0.408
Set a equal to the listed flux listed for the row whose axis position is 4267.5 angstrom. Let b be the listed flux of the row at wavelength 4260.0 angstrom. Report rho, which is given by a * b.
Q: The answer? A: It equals 0.45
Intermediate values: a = 0.5916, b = 0.7652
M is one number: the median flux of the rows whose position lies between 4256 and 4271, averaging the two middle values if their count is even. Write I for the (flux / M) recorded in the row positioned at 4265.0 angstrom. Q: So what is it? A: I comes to 0.98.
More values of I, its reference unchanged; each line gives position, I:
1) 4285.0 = 0.89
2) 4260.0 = 1.09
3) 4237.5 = 1.03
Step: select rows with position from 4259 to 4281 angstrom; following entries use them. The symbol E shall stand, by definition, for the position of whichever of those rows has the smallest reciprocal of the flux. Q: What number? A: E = 4260.0 angstrom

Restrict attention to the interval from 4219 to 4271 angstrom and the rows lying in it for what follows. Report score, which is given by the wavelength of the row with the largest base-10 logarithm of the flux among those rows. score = 4260.0 angstrom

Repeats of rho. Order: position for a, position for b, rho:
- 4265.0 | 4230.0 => 0.41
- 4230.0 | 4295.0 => 0.35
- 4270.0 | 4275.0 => 0.46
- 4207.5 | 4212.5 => 0.42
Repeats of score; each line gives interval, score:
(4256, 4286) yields 4260.0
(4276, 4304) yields 4280.0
